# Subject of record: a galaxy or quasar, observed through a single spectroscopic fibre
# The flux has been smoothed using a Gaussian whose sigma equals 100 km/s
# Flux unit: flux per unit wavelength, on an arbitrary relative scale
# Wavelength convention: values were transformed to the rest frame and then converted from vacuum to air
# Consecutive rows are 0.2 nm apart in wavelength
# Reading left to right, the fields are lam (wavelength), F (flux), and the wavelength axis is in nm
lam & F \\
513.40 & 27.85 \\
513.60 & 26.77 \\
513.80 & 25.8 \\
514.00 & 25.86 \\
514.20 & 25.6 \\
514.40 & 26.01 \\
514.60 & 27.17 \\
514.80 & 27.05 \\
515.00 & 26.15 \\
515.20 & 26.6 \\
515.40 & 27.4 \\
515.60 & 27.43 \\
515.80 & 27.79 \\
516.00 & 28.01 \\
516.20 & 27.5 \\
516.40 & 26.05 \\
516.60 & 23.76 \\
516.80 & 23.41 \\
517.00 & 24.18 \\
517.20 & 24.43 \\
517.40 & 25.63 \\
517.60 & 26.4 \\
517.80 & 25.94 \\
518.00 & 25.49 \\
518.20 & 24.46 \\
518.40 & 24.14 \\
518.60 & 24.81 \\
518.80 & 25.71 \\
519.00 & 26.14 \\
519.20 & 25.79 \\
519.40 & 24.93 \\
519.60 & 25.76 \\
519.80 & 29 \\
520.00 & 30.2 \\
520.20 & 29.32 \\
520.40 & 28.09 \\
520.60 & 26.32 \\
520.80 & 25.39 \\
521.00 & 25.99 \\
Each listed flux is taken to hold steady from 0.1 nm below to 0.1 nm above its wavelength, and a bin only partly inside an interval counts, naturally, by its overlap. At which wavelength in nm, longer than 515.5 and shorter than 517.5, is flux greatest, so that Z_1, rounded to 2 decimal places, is 516.00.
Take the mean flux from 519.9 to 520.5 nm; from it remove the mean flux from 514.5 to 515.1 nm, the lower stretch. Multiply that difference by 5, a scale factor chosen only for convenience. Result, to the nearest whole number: 12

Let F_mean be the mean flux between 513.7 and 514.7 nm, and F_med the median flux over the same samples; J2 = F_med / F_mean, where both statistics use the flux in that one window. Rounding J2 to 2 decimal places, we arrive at 0.99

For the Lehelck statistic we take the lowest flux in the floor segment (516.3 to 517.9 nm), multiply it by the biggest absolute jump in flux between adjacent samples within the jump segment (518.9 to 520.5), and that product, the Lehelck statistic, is 76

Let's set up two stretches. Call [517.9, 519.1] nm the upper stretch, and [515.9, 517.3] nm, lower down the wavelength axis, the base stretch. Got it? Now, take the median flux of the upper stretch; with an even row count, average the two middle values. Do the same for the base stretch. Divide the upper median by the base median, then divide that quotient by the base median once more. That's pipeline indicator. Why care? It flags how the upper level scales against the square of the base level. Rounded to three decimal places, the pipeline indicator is 0.042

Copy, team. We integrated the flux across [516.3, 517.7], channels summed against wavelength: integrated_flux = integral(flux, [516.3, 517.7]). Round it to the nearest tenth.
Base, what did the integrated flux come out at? 34.8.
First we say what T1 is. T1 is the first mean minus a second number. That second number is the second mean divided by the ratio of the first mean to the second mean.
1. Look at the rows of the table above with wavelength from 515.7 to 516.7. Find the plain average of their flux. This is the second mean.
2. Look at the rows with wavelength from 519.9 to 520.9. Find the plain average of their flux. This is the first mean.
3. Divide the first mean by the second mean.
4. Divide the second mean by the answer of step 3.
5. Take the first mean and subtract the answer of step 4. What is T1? 2.4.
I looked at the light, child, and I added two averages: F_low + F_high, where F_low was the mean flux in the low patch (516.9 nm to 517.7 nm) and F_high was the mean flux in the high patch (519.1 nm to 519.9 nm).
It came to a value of 51.5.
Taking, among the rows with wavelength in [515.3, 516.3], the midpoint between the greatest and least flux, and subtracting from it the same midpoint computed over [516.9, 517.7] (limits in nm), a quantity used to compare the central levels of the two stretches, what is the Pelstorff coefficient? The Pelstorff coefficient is 2.4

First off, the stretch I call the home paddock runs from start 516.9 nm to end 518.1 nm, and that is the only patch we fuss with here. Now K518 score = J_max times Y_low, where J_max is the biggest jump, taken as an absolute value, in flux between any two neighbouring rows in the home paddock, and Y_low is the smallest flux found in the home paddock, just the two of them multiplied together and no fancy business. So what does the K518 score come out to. 29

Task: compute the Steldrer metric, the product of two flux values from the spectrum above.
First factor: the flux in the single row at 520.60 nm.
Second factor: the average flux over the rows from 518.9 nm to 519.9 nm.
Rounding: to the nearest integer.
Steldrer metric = 693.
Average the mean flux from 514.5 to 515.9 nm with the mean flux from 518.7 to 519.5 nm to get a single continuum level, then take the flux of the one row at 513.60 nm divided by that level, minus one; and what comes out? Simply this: 0.02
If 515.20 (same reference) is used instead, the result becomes 0.01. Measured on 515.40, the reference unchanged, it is 0.04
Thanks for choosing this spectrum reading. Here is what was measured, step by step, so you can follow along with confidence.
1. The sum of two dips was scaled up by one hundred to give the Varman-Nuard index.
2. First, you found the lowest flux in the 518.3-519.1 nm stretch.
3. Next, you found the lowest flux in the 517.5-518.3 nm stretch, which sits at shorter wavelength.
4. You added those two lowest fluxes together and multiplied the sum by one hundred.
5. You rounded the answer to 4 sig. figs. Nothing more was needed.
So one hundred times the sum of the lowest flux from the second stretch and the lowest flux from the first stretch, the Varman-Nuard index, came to 4860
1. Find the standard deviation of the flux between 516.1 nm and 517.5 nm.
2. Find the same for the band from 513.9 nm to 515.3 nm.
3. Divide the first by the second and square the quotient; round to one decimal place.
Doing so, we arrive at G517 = 5.9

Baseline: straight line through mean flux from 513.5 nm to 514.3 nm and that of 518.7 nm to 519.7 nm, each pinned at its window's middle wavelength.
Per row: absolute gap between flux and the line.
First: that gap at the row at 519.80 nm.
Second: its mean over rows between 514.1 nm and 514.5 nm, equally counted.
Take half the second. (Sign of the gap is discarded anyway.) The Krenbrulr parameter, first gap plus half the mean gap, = 3.5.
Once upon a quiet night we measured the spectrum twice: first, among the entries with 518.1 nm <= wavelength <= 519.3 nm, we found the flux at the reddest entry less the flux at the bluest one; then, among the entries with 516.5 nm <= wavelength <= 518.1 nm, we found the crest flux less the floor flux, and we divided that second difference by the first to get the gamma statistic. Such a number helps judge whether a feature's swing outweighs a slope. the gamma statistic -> 2.2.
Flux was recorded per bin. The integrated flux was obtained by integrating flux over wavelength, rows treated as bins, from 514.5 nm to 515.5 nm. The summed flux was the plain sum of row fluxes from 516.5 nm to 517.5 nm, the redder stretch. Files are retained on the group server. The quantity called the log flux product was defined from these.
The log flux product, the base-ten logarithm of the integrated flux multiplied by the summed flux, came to 3.51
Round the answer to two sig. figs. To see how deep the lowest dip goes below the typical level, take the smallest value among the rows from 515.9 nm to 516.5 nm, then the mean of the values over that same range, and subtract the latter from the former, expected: -1.1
